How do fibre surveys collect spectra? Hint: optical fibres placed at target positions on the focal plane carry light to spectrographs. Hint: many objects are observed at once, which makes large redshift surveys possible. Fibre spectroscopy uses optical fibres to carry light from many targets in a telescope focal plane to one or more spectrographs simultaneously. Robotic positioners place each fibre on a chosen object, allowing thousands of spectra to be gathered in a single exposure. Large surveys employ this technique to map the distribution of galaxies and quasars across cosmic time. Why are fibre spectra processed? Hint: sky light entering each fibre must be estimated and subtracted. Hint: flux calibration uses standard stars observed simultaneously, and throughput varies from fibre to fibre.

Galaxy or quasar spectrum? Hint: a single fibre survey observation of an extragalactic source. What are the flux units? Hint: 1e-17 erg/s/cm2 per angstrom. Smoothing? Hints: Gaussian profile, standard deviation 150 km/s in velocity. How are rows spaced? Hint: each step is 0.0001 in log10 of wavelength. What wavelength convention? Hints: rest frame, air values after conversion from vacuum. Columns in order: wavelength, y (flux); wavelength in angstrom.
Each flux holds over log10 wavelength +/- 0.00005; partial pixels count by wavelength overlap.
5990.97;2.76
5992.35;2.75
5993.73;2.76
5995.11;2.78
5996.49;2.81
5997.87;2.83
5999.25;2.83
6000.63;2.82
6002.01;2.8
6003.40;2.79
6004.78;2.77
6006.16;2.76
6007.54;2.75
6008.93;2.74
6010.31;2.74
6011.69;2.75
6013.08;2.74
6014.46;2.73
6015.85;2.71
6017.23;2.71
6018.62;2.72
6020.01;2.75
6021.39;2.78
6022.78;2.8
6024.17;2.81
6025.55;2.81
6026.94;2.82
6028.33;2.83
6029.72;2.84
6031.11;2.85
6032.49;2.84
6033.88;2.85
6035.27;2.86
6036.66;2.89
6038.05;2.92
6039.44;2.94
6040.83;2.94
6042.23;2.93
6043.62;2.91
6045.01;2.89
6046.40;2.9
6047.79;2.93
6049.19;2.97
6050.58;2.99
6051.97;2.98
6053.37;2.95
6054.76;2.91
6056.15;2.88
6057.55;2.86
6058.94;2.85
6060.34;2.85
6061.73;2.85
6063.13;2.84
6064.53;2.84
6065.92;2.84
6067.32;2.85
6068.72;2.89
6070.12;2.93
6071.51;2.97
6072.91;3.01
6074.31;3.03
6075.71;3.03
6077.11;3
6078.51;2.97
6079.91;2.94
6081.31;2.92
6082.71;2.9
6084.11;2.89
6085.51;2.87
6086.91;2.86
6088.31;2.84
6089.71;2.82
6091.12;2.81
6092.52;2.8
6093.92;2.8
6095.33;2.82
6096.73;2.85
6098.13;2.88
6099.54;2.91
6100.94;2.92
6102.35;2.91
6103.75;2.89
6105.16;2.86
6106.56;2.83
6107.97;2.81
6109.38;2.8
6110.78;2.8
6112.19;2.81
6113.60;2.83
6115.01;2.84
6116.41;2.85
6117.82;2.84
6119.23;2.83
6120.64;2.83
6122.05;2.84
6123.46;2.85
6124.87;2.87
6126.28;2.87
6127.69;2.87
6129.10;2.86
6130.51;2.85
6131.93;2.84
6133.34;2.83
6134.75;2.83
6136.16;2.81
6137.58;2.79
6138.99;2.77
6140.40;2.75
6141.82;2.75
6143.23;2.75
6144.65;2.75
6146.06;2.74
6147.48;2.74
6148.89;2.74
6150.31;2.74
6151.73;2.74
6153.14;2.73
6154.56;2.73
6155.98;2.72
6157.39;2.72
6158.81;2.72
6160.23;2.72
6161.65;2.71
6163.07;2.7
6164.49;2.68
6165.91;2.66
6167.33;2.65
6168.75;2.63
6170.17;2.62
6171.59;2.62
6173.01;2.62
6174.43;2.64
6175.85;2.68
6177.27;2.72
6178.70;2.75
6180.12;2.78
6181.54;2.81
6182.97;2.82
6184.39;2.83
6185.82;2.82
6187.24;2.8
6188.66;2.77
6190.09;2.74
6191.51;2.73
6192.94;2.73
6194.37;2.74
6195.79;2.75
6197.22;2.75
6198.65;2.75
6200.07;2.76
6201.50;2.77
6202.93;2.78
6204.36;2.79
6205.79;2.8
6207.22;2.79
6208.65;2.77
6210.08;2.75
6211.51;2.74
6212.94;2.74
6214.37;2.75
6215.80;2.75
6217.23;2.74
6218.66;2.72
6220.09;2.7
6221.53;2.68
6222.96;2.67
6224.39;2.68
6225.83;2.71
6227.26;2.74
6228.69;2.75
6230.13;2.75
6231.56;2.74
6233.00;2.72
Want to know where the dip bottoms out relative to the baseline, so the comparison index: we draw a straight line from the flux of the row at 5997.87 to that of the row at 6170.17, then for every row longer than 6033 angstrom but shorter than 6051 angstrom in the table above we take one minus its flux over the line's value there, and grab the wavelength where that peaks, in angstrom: 6033.88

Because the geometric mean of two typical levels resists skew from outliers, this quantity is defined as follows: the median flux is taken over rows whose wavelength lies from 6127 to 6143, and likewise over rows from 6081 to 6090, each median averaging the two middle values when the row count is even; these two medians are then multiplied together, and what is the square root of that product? 2.850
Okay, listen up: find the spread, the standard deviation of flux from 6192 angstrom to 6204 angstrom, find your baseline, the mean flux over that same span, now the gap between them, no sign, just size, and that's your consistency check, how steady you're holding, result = 2.74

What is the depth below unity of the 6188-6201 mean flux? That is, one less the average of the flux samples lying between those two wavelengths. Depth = -1.747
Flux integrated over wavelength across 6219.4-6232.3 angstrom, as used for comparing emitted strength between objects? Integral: 35.0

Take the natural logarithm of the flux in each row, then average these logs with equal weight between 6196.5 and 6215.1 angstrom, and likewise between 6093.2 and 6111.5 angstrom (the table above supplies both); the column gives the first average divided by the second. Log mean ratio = 0.970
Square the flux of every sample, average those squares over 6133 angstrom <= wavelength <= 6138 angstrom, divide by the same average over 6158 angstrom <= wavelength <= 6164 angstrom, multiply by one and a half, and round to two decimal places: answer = 1.62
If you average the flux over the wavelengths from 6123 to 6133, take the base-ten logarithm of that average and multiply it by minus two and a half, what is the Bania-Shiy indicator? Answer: -1.14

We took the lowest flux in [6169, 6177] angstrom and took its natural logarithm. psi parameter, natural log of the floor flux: 0.96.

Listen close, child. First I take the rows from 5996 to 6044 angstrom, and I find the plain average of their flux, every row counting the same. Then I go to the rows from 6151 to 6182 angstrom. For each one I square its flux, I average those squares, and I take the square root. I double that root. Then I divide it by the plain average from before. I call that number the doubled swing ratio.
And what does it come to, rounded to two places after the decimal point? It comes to 1.92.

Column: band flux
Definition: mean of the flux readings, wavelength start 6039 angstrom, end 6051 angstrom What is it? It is 2.93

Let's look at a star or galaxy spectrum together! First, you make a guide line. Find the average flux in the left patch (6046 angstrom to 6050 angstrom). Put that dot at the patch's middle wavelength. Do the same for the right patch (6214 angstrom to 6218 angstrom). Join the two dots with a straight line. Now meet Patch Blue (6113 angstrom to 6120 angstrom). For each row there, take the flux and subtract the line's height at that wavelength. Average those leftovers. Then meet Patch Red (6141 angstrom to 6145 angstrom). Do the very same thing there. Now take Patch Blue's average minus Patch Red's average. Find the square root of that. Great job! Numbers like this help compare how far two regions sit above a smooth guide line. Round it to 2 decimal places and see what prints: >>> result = 0.24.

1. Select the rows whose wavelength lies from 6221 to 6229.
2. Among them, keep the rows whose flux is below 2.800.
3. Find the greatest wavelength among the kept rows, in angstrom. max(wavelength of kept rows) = 6228.69 angstrom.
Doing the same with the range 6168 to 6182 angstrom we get 6180.12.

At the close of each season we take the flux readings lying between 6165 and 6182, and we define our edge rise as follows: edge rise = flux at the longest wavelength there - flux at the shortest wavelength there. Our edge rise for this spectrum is 0.15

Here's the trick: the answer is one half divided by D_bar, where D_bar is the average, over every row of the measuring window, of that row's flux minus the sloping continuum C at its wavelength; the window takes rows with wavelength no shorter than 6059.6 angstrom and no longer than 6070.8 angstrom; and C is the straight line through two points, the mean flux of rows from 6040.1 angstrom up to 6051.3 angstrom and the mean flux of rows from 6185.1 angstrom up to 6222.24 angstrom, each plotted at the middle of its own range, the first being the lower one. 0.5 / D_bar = -10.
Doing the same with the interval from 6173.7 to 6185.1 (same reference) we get -18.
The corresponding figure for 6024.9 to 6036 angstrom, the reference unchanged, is -4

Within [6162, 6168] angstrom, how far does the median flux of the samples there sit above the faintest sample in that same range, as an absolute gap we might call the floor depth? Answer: 0.020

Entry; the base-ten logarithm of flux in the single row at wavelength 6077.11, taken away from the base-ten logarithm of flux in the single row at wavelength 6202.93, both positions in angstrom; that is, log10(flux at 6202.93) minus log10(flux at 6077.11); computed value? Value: -0.033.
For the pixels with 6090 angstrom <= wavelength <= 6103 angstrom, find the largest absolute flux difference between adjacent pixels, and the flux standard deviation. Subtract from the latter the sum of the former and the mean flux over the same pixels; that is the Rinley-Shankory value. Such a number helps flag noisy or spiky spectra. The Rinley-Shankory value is -2.84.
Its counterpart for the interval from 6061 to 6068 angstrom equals -2.85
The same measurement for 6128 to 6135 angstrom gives -2.84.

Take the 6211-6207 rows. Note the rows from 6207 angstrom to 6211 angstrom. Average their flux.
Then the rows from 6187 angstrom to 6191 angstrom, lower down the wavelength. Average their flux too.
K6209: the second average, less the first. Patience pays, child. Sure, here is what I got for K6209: 0.00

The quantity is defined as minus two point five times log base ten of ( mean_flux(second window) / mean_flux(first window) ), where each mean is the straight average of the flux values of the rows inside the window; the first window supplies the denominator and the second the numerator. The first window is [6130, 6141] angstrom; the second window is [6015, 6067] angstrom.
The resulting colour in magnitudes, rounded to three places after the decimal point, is -0.020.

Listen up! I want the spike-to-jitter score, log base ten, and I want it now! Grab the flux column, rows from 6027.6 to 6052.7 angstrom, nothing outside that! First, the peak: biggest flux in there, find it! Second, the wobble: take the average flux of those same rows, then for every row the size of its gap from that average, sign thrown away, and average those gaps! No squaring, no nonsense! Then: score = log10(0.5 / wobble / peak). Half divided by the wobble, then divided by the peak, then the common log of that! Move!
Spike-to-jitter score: 0.60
